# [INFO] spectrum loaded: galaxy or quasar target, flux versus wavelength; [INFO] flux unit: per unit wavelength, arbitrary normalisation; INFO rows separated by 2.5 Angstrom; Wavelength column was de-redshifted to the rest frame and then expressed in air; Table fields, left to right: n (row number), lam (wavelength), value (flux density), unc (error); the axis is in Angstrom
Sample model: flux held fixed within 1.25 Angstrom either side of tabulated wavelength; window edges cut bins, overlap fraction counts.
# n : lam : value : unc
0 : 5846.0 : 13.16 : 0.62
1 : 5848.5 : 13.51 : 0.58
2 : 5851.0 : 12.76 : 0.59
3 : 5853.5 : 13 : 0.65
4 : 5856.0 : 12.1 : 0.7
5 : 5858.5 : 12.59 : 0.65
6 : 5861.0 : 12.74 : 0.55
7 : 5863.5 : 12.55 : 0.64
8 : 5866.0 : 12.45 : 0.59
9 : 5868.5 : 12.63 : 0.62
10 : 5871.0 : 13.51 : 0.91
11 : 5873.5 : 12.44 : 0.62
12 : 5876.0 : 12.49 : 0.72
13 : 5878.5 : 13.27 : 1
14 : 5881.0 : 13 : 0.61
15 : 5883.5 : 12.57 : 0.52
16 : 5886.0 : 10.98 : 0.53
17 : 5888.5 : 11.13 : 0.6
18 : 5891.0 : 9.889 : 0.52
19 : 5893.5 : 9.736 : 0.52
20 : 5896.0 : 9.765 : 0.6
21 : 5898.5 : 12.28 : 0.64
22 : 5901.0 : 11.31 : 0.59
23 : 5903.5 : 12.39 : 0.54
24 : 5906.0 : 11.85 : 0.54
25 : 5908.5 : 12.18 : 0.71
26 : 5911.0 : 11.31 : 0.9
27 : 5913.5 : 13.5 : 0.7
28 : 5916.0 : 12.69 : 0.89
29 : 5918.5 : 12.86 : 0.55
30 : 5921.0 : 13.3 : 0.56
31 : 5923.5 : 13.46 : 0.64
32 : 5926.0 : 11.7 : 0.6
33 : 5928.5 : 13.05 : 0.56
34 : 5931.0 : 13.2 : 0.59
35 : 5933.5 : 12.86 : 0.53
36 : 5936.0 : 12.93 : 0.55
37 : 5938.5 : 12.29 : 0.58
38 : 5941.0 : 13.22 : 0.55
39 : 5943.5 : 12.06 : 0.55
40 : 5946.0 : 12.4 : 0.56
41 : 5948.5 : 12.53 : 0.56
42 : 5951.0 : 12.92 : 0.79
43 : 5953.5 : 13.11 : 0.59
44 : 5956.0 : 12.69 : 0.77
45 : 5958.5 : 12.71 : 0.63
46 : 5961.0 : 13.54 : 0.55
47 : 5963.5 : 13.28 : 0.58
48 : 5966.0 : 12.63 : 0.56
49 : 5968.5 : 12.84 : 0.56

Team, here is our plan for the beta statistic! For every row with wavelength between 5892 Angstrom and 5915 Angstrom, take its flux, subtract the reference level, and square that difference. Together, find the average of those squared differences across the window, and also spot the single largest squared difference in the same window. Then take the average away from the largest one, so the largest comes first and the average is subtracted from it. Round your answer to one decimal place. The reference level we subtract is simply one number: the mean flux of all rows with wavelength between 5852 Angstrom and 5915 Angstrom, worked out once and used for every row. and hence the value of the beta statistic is 3.9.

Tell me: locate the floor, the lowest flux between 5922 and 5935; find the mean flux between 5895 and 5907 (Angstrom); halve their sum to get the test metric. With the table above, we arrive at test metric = 11.6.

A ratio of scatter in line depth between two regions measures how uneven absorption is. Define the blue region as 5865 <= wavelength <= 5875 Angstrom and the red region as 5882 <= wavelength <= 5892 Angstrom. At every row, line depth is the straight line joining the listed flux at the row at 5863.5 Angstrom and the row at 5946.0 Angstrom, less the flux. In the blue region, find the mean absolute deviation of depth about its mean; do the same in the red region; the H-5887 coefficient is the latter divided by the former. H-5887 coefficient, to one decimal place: 1.9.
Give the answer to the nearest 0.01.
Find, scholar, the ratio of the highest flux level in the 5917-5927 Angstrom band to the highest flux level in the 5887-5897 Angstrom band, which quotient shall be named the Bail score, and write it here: 1.21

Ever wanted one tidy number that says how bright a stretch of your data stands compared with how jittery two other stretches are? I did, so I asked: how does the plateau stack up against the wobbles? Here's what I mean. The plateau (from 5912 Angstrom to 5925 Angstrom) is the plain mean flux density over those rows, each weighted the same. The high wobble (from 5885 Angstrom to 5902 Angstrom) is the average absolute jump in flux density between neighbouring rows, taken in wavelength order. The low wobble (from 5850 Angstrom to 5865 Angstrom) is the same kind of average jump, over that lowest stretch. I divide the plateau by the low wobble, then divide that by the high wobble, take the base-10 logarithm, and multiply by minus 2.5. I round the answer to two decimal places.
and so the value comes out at -3.99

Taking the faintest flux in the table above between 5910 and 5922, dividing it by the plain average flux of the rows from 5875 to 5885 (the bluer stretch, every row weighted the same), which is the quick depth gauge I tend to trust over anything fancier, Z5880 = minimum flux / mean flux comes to 0.88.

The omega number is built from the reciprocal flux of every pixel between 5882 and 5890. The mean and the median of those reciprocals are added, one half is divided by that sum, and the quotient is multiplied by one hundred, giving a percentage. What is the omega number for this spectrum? 283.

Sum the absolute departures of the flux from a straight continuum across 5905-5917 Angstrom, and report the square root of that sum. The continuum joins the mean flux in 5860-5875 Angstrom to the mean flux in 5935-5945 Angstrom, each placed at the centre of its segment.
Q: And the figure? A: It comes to 1.88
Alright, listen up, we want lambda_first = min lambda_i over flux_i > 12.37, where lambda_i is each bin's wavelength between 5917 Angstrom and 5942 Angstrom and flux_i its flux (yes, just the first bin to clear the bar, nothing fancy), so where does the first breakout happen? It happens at 5918.5 Angstrom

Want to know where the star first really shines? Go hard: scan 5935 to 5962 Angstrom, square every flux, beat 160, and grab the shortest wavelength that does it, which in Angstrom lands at 5936.0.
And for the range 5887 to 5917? 5913.5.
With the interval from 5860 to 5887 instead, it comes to 5861.0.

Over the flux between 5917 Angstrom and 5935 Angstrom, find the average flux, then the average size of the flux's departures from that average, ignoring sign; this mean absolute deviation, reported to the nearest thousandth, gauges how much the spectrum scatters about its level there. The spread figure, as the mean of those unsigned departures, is 0.382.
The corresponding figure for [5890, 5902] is 0.959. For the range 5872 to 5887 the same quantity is 0.499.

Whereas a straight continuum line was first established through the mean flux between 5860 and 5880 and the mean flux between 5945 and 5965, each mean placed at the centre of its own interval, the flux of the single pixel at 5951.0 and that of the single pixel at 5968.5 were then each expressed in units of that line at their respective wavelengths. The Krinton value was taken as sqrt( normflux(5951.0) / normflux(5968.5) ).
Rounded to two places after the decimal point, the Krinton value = 1.00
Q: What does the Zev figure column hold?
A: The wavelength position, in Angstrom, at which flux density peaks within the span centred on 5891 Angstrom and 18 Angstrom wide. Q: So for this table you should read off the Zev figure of 5883.5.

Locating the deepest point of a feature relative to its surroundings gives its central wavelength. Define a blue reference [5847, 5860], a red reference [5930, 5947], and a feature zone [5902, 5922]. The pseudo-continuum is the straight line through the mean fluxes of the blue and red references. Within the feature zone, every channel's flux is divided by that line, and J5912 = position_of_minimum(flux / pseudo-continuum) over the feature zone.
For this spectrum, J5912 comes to 5911.0 Angstrom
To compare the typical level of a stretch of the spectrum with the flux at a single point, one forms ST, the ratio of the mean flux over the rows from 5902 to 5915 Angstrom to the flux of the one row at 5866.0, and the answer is 0.98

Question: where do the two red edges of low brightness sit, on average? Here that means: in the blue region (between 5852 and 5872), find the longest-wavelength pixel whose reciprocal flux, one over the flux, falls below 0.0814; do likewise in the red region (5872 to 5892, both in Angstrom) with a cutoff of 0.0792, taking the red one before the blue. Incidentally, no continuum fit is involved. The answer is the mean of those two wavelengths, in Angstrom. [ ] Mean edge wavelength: 5876.0 Angstrom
